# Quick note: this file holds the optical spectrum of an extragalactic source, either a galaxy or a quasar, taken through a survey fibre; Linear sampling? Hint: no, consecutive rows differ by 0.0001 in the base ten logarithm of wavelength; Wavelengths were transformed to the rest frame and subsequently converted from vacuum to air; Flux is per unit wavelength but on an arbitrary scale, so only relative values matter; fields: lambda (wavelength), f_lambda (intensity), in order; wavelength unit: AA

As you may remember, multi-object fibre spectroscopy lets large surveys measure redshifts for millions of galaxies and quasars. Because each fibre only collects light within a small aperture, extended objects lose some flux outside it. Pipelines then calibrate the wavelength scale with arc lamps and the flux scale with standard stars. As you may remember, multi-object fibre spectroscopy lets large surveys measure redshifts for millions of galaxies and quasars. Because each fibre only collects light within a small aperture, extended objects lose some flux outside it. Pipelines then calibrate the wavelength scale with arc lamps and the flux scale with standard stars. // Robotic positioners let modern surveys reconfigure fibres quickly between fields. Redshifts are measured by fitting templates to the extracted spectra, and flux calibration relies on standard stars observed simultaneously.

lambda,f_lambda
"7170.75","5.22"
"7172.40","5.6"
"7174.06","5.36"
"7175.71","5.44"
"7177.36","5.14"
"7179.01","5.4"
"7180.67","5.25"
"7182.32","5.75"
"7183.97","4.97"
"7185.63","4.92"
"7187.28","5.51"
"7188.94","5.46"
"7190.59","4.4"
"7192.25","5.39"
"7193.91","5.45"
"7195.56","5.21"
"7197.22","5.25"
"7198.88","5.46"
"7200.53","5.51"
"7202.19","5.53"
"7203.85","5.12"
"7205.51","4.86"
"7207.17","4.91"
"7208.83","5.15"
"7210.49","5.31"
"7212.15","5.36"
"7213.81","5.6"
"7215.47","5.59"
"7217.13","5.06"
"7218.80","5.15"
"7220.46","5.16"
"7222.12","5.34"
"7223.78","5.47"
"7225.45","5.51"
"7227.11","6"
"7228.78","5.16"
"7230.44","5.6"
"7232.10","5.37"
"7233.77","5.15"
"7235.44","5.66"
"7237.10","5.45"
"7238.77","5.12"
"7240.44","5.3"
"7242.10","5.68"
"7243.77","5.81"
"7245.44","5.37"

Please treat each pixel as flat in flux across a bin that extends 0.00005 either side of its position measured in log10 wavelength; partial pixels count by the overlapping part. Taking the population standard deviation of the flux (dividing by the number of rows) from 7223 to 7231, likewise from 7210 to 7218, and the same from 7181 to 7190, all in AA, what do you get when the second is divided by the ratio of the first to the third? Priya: 0.239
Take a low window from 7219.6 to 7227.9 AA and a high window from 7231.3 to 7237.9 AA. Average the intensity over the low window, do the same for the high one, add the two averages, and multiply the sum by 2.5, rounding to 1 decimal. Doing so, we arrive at 27.3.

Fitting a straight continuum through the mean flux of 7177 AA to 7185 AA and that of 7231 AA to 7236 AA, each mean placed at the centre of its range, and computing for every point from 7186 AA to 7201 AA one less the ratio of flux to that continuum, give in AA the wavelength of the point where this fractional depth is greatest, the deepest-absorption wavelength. 7190.59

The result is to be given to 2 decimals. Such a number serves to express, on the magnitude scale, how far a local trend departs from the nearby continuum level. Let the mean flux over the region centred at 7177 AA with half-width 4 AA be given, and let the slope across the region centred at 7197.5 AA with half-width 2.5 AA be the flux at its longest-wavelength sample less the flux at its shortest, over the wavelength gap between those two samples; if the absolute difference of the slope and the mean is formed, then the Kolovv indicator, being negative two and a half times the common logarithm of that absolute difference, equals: -1.80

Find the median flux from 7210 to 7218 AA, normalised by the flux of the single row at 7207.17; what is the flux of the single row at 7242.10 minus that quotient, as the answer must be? 4.59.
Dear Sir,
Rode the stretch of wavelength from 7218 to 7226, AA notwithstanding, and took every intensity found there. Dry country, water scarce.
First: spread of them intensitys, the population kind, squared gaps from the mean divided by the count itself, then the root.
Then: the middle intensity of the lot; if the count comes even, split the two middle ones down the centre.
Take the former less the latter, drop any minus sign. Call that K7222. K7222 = 5.19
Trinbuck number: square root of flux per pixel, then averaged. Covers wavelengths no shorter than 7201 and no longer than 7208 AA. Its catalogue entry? 2.26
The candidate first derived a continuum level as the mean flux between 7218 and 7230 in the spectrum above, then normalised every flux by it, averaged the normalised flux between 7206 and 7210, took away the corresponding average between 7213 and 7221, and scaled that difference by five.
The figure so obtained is -0.26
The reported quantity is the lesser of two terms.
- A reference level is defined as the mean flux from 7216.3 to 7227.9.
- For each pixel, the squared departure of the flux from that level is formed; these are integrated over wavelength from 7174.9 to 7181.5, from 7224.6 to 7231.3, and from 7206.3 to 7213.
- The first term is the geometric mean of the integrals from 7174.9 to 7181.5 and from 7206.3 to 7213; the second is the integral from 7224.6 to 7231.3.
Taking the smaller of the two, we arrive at 0.25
